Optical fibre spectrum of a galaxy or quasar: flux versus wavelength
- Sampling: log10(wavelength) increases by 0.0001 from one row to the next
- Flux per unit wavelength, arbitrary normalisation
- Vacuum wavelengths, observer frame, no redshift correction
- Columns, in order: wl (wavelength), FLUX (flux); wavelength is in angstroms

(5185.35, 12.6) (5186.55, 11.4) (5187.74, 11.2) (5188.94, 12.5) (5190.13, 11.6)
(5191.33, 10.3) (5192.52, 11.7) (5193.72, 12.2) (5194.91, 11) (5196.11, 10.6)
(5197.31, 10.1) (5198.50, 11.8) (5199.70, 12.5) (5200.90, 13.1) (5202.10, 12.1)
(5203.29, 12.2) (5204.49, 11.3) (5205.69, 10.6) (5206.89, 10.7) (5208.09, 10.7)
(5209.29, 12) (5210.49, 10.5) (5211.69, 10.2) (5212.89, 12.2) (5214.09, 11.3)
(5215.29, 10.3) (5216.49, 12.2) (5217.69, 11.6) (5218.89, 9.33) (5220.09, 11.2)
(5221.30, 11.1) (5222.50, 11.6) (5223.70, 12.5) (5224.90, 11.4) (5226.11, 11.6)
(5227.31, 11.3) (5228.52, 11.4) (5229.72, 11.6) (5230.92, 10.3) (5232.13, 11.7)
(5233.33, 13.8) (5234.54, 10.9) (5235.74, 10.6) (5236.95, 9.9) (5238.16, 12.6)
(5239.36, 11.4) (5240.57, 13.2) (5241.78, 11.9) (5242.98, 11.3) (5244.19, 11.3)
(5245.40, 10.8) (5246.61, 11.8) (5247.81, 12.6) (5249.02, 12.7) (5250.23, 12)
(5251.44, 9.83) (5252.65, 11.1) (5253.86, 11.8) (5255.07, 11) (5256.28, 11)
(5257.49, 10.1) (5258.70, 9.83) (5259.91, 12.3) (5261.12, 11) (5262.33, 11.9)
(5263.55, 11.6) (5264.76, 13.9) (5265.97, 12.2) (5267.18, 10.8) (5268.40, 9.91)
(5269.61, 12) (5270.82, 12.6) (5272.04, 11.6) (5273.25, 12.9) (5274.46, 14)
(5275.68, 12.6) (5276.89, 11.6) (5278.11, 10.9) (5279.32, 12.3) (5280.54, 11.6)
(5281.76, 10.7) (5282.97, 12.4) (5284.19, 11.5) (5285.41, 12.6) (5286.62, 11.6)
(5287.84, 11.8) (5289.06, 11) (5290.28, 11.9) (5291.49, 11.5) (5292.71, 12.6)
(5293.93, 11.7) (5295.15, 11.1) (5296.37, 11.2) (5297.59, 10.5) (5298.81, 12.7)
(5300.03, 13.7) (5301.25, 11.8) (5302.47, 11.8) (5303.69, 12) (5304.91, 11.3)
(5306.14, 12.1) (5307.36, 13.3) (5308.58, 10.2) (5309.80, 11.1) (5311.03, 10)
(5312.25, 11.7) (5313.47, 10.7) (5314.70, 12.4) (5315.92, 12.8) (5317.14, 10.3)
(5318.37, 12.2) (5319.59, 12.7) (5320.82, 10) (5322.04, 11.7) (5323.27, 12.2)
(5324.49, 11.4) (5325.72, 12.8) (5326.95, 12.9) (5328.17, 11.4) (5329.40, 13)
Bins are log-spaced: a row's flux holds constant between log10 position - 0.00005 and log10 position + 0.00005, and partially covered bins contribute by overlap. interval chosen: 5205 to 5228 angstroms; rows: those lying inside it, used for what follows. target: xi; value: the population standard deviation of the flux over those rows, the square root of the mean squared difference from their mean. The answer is 0.78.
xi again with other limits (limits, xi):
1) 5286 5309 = 0.85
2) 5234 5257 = 0.89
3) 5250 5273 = 1.03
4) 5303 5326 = 0.99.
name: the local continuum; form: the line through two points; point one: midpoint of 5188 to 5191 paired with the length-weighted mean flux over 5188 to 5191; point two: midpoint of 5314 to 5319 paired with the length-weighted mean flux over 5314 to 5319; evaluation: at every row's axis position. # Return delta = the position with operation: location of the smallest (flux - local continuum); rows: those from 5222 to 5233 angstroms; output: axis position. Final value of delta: 5230.92 angstroms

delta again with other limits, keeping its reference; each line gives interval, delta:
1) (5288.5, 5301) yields 5297.59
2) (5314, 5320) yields 5317.14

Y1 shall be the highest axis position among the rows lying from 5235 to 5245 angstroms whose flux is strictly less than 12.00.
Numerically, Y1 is 5244.19 angstroms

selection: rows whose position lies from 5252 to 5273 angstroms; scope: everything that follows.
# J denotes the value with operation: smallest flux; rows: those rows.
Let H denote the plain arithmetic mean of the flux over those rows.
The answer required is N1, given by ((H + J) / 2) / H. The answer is 0.93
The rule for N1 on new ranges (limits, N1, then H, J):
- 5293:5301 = 0.94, 11.8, 10.5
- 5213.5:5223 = 0.92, 11.1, 9.33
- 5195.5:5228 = 0.91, 11.3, 9.33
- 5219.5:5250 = 0.93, 11.6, 9.9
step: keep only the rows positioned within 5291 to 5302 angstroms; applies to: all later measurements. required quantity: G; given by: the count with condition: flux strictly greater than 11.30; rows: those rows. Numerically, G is 6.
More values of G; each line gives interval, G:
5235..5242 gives 4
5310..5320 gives 5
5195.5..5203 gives 4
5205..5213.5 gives 2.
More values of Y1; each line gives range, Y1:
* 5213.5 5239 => 5236.95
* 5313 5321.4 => 5320.82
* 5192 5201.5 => 5198.50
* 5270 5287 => 5286.62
